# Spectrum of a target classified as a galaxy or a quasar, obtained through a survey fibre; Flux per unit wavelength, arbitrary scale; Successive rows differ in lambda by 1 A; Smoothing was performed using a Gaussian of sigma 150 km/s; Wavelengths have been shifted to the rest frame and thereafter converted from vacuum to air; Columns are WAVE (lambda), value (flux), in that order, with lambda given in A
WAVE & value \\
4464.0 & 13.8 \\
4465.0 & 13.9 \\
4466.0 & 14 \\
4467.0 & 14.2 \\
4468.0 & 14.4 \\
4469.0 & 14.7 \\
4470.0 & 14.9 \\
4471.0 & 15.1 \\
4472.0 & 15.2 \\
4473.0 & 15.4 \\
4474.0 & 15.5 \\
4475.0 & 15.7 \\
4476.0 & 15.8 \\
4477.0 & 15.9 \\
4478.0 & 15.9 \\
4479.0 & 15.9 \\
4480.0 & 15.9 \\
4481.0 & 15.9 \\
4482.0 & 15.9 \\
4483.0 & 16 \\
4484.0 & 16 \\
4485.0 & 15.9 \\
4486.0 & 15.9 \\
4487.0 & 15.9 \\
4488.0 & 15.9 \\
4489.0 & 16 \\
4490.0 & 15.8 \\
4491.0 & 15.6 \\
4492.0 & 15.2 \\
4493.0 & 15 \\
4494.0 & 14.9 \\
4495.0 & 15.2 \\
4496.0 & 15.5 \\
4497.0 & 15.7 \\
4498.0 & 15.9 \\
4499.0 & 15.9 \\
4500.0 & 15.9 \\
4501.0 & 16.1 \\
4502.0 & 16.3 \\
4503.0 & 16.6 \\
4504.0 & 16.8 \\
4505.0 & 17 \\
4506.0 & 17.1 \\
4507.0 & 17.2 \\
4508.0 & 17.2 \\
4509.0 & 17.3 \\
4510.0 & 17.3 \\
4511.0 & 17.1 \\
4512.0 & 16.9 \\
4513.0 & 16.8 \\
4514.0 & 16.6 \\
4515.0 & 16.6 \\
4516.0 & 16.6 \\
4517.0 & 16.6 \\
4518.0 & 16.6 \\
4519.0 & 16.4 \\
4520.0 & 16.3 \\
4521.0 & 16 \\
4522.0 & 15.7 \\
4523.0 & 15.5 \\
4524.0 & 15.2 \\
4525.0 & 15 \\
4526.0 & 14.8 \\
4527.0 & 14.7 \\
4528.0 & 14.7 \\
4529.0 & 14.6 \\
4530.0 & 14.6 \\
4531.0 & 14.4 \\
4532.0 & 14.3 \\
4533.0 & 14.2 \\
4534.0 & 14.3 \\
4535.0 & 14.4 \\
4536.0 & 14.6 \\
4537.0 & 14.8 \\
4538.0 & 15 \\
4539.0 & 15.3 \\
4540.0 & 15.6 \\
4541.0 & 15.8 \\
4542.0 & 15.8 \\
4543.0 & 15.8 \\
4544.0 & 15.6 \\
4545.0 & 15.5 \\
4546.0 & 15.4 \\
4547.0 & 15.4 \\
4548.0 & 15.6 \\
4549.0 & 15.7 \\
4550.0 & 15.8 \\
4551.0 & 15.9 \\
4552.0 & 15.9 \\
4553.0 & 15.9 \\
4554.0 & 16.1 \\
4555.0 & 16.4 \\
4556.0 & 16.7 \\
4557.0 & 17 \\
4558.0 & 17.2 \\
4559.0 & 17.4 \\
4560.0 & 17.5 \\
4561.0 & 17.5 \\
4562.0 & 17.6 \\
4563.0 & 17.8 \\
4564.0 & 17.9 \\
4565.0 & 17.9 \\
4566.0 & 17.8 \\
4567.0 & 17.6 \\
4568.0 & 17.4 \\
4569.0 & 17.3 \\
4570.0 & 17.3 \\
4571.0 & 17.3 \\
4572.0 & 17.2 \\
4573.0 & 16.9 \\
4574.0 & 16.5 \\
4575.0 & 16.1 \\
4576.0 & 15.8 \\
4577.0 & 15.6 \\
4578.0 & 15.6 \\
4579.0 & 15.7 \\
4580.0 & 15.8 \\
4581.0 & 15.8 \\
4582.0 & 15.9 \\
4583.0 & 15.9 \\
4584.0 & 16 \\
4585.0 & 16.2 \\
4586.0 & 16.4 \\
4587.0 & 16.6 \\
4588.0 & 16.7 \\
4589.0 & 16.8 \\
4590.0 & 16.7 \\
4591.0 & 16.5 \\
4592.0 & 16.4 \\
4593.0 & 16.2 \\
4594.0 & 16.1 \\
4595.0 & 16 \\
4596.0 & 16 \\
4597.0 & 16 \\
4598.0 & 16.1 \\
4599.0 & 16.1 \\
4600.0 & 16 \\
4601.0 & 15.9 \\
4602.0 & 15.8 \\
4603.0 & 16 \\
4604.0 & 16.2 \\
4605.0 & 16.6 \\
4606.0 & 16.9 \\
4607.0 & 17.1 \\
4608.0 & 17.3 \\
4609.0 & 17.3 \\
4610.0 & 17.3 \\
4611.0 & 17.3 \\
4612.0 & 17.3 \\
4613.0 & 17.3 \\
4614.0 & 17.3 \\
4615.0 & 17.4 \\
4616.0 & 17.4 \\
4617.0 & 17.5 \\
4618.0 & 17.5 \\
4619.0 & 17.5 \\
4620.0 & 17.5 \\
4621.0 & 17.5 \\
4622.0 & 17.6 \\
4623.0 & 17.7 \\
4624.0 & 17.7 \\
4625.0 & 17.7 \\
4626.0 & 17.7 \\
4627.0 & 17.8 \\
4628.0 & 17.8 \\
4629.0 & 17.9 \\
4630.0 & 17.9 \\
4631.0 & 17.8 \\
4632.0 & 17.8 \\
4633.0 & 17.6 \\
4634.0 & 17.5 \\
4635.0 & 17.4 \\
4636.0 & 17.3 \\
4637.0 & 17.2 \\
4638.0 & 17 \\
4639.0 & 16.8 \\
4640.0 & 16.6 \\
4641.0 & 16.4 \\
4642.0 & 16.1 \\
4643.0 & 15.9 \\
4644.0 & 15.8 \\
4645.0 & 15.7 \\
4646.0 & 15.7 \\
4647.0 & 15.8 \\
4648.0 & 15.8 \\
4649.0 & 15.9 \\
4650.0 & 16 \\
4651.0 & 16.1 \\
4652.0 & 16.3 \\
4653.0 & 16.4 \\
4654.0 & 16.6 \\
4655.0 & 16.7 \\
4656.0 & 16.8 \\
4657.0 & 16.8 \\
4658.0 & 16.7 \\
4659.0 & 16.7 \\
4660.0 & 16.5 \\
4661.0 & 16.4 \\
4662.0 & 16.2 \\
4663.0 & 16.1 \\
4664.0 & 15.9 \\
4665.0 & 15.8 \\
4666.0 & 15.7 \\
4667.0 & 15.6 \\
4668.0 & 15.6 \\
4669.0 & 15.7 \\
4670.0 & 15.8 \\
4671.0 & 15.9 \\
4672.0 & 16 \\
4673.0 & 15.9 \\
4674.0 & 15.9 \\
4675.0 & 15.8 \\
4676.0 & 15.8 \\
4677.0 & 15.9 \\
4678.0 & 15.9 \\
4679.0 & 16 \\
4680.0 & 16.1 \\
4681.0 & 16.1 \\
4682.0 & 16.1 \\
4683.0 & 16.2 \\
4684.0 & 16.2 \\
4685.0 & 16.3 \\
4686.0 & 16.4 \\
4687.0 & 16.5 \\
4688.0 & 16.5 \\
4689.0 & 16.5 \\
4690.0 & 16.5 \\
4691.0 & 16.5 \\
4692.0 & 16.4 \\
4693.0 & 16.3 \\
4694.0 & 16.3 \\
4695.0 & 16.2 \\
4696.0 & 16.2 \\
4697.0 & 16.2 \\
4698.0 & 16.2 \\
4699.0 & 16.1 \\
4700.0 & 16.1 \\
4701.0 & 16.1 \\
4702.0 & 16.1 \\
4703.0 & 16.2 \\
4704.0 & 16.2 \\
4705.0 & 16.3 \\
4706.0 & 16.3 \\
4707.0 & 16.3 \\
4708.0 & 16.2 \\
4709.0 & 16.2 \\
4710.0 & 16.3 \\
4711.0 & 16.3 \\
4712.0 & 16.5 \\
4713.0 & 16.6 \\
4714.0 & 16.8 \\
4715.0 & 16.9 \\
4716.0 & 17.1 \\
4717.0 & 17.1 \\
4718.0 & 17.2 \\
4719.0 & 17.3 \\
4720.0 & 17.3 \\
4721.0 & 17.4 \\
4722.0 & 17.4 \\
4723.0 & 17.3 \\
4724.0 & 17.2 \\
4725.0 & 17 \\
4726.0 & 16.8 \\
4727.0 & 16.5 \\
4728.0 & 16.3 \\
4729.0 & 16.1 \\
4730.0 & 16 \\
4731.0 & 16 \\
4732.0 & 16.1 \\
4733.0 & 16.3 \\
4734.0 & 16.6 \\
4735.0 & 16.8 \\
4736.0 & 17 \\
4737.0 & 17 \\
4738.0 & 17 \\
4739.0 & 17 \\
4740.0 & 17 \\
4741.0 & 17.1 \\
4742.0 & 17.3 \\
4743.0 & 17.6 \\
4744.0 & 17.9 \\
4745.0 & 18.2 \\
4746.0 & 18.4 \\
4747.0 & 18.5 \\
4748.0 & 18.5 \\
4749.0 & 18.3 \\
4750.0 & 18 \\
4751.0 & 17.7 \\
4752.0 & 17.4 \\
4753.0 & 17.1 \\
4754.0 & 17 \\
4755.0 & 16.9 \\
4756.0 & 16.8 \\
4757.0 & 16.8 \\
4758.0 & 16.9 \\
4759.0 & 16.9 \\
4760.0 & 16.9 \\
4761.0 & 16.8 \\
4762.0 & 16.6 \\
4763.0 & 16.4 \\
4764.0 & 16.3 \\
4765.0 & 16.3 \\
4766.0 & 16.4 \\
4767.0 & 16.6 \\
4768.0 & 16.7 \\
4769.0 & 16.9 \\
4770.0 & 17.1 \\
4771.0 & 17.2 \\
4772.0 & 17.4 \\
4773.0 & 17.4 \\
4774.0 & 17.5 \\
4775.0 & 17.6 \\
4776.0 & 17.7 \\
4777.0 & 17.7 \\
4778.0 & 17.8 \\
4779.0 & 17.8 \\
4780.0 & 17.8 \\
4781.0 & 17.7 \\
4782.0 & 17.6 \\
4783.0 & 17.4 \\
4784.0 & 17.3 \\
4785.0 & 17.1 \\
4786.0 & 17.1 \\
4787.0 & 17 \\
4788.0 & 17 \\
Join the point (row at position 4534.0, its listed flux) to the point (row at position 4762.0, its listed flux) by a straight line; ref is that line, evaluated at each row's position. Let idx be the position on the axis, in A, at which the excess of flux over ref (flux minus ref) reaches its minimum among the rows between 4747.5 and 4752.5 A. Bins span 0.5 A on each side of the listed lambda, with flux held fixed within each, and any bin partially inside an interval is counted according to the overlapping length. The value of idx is 4752.0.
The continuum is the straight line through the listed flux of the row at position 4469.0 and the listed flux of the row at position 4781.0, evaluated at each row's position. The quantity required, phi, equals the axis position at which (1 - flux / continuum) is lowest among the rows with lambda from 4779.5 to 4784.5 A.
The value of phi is 4780.0 A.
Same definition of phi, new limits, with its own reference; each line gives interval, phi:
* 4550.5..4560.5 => 4560.0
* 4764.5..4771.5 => 4771.0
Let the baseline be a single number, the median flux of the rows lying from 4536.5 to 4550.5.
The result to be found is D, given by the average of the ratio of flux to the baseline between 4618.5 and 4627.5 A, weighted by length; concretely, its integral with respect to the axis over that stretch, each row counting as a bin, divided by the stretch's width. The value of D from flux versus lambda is 1.13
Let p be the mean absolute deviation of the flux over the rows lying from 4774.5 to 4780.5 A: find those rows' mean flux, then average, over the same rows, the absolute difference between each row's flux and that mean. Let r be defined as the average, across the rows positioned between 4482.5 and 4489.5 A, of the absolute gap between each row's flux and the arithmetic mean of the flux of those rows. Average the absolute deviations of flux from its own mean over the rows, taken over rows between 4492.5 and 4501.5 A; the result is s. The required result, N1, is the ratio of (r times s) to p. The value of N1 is 0.27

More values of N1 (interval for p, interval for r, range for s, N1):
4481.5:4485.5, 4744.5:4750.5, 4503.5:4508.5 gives 0.38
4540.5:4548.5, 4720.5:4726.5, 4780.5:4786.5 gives 0.27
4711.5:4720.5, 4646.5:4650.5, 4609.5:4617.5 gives 0.02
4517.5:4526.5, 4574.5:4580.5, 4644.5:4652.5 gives 0.04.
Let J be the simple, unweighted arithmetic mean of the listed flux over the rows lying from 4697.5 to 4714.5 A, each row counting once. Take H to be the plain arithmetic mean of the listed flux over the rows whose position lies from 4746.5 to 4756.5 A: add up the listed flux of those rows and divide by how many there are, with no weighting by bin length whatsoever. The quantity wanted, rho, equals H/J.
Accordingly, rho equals 1.08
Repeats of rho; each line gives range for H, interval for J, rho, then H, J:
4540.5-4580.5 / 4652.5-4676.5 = 1.02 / 16.5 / 16.1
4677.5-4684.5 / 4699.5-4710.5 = 0.99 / 16.1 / 16.2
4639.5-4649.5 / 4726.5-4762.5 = 0.93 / 16.0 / 17.1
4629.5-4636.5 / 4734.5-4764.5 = 1.02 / 17.6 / 17.3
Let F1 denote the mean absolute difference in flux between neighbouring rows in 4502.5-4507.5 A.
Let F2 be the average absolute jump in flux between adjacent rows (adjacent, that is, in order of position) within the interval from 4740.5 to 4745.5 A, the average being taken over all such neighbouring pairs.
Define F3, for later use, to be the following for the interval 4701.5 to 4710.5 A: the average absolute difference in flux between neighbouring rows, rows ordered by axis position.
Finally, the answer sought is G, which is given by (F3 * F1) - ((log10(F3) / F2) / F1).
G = 32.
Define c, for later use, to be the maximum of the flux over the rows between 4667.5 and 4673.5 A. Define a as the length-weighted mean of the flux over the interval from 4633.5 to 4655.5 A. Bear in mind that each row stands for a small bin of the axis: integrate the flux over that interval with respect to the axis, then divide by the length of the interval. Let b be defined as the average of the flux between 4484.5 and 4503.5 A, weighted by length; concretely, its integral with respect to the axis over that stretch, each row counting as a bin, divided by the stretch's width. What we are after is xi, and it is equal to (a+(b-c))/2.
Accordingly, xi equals 8.1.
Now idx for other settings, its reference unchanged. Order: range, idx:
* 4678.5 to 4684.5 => 4679.0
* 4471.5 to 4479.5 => 4472.0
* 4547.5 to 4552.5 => 4548.0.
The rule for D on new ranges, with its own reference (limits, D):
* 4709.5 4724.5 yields 1.09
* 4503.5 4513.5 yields 1.09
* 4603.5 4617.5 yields 1.10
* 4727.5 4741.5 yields 1.06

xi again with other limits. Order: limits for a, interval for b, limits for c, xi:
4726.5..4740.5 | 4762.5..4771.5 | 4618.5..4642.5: 7.7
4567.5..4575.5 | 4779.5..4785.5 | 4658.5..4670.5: 8.9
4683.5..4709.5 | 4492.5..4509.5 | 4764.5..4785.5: 7.3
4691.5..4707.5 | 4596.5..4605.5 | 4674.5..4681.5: 8.1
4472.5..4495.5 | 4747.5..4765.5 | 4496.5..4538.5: 7.7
